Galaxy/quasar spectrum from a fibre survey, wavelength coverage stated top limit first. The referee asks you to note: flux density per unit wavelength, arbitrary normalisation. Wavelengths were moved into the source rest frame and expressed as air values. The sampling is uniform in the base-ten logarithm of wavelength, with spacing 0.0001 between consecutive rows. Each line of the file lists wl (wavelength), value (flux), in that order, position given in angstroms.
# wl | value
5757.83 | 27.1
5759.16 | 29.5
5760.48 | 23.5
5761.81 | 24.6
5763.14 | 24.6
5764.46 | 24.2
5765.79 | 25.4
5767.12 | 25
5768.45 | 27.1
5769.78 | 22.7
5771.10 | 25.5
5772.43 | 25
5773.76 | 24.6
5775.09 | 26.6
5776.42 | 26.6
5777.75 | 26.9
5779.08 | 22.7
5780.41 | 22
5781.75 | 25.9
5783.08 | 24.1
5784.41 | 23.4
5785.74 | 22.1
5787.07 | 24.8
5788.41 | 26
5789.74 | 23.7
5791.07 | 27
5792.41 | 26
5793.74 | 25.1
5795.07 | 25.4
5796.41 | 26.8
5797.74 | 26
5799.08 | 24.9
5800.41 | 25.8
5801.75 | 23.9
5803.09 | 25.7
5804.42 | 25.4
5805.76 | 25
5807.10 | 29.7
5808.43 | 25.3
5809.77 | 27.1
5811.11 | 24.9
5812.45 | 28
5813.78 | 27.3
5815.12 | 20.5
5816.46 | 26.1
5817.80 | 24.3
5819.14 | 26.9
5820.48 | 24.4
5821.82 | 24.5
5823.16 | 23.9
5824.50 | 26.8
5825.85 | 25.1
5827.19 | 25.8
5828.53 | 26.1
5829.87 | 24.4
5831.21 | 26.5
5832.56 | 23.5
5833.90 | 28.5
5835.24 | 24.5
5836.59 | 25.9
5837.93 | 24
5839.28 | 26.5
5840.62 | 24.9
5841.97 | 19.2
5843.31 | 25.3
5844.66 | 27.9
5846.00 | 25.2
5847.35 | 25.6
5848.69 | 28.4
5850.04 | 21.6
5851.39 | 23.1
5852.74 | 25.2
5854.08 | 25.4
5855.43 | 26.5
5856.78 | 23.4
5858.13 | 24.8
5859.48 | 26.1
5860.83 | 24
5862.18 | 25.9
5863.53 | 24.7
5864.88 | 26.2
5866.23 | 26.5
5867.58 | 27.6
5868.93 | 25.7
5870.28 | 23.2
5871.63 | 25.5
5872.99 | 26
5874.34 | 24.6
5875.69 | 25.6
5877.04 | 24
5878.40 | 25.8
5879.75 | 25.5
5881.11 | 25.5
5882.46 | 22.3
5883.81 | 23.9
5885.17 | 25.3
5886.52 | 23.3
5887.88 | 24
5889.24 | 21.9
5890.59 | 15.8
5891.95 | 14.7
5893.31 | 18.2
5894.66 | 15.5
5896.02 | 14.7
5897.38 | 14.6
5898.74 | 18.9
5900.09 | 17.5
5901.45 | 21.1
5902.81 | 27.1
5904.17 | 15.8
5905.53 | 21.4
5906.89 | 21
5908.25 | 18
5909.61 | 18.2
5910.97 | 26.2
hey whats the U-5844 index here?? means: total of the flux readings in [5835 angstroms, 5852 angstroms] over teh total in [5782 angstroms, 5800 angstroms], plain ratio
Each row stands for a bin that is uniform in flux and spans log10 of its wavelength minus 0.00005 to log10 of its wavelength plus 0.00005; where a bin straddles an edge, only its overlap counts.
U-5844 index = 0.99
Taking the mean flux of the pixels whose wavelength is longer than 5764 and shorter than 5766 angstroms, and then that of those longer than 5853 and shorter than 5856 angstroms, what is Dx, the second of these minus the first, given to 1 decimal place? 1.2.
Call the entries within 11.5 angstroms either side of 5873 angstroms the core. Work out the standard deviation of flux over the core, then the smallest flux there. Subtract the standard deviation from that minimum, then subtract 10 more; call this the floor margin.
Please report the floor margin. 11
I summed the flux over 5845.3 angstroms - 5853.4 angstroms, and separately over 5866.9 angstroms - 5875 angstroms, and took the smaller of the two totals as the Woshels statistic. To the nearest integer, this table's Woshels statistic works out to 149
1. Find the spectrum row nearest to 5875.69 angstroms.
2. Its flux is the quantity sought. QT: 25.6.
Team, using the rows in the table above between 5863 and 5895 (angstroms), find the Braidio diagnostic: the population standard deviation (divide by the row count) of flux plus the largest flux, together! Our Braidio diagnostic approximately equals 31.2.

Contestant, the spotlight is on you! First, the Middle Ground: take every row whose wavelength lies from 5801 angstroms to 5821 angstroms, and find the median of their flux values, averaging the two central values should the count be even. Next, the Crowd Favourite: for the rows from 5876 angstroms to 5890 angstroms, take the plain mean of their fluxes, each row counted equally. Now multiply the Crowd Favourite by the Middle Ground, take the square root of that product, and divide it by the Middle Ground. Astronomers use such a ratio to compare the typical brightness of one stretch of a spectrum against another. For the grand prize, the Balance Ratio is 0.975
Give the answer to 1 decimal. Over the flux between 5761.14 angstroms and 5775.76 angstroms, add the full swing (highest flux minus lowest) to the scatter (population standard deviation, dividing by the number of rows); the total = 5.5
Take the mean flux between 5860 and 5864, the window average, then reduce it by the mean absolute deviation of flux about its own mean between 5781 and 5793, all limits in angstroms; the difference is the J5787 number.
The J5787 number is 23.6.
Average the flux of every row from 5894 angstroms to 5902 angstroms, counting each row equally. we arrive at 17.0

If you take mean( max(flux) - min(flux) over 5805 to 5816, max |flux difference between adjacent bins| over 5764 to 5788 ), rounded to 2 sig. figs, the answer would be 6.8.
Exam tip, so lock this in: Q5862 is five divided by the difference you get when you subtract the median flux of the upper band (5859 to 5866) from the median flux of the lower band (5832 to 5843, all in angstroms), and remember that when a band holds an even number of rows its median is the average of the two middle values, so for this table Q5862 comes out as -4.2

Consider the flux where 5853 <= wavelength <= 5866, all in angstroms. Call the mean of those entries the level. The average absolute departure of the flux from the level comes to 0.89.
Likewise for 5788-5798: 0.76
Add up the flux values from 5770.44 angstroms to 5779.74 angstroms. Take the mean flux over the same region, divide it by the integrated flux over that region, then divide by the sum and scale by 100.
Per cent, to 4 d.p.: 0.0604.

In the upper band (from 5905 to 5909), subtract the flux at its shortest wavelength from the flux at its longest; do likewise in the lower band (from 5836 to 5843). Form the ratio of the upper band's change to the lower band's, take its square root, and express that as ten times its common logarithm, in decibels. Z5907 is -1.5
